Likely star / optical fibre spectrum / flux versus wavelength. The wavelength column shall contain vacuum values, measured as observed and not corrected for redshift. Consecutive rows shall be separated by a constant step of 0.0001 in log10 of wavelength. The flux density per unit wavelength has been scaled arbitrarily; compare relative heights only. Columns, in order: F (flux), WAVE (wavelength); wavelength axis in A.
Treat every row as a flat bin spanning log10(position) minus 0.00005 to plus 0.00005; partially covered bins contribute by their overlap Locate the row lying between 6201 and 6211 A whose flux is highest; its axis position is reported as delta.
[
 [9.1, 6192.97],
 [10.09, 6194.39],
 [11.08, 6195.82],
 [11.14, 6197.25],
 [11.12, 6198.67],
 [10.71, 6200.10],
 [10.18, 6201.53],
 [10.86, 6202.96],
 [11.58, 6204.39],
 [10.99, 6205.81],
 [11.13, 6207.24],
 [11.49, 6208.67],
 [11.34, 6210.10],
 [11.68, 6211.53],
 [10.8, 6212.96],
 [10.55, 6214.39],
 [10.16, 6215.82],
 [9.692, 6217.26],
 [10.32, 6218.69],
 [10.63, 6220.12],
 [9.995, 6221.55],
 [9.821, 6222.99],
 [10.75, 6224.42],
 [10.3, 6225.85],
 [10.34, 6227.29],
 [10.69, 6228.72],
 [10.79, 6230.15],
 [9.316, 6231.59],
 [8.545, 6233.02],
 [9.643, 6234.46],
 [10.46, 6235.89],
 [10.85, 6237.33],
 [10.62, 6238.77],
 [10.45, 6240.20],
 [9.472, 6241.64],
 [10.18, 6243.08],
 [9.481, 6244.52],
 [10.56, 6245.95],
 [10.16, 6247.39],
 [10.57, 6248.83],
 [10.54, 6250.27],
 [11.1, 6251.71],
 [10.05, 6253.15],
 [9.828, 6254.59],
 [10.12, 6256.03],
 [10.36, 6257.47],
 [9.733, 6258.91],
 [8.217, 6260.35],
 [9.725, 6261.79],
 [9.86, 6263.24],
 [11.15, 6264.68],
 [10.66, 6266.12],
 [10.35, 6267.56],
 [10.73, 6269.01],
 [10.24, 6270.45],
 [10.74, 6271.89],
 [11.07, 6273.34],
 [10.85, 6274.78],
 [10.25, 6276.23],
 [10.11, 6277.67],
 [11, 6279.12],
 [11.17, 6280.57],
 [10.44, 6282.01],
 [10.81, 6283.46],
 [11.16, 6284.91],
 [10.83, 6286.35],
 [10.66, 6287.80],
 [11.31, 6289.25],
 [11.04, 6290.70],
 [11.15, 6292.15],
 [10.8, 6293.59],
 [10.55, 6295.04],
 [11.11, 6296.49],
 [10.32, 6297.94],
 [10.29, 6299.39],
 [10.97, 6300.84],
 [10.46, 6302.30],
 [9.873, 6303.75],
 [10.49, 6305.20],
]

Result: 6204.39 A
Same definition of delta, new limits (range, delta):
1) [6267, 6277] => 6273.34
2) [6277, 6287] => 6280.57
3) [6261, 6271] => 6264.68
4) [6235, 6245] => 6237.33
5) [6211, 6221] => 6211.53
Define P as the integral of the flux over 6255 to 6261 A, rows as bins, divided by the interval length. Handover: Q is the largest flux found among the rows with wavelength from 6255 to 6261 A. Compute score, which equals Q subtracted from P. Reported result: -0.7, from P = 9.6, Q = 10.36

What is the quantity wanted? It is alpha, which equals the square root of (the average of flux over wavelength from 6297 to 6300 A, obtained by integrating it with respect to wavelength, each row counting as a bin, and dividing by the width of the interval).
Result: 3.22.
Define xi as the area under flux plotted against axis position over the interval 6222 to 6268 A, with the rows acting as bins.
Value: 467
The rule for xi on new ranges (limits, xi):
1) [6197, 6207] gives 109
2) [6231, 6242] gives 109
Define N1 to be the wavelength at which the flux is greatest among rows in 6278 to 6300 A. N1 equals 6289.25 A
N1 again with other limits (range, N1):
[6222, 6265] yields 6264.68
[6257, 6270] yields 6264.68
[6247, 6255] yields 6251.71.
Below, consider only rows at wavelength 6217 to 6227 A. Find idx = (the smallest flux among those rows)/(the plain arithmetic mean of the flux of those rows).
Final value 0.949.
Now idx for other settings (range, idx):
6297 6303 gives 0.979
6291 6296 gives 0.974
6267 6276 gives 0.960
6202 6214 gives 0.961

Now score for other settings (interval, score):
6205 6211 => -0.2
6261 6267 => -0.8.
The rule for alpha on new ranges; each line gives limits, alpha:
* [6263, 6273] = 3.25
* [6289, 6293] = 3.34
